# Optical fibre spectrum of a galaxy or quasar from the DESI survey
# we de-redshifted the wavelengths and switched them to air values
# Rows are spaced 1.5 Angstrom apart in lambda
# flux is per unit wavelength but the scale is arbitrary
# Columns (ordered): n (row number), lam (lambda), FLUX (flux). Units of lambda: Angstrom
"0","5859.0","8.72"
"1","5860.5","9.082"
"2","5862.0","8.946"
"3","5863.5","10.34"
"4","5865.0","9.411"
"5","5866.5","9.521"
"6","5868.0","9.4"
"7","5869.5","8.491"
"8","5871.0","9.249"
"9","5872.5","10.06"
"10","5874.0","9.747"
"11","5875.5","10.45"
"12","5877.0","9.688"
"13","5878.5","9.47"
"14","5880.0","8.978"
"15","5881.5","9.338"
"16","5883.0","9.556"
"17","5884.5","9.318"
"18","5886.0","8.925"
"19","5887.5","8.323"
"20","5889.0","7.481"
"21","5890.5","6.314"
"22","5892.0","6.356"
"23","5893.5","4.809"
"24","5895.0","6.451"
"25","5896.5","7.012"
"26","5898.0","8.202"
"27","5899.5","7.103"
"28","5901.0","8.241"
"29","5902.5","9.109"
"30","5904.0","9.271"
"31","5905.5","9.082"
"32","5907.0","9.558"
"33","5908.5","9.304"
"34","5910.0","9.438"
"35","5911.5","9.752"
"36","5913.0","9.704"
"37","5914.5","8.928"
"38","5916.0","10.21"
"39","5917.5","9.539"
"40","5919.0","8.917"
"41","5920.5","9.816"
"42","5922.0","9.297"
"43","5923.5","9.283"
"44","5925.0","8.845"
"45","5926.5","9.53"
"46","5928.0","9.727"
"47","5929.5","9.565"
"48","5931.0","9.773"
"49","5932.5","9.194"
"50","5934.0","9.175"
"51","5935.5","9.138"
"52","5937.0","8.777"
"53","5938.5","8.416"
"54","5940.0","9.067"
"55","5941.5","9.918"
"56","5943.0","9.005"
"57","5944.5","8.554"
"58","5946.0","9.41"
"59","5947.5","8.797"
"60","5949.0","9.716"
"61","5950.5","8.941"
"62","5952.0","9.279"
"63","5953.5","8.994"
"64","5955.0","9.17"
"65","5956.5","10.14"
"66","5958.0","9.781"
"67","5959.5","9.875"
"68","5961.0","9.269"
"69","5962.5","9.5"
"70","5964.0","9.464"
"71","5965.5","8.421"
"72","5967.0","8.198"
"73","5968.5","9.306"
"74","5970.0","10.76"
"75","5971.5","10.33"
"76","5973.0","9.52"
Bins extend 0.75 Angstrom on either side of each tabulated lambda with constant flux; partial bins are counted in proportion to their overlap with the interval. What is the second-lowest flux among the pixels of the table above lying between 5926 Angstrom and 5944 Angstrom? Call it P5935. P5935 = 8.777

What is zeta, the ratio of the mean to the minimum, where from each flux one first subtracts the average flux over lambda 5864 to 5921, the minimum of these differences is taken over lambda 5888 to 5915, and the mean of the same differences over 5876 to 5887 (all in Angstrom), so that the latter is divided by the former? -0.1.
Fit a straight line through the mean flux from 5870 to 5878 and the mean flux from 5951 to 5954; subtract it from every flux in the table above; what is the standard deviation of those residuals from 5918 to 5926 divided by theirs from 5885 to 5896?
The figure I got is 0.3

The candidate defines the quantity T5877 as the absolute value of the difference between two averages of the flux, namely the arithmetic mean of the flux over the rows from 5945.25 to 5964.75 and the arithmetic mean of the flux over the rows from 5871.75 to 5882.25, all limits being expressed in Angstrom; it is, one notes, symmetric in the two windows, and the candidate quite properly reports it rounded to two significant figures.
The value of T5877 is 0.27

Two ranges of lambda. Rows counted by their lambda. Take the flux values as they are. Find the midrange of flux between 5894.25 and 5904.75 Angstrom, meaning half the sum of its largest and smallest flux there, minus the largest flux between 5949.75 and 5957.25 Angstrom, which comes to -2.3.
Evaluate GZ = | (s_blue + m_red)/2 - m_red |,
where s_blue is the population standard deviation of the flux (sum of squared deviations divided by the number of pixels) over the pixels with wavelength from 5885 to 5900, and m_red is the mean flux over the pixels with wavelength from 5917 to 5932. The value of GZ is 4.14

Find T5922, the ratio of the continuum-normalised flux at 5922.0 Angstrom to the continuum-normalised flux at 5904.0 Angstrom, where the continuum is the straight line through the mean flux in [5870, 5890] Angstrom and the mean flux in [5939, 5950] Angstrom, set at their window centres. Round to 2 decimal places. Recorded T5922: 1.00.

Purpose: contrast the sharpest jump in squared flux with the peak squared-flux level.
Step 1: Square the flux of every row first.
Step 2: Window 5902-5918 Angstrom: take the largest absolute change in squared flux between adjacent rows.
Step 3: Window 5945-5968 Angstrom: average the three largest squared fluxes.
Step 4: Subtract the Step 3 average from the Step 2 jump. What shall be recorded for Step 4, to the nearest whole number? -74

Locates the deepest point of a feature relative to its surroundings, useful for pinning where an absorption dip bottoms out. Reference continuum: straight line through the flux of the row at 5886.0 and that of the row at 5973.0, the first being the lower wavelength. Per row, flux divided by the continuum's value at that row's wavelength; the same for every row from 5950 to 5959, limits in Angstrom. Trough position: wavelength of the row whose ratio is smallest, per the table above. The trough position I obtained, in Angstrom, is 5950.5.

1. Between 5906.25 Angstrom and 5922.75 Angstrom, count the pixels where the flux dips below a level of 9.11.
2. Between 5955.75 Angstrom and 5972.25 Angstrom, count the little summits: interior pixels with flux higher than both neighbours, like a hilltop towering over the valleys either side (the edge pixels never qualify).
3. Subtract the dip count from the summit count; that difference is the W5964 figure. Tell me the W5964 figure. 1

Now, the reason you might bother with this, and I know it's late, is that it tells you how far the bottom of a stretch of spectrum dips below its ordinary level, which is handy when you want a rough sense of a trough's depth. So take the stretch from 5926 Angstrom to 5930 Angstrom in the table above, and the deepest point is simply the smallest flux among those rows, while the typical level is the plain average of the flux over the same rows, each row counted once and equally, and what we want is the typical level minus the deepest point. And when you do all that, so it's 0.08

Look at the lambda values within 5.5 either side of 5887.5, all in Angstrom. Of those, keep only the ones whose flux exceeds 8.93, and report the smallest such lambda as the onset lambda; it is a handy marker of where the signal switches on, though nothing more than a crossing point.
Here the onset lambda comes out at 5883.0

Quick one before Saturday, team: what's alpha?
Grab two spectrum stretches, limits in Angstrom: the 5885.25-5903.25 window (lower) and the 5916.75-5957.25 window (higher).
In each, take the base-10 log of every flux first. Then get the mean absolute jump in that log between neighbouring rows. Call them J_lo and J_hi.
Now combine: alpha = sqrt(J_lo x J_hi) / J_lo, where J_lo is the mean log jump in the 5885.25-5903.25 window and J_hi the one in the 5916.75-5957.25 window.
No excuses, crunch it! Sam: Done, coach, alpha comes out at 0.62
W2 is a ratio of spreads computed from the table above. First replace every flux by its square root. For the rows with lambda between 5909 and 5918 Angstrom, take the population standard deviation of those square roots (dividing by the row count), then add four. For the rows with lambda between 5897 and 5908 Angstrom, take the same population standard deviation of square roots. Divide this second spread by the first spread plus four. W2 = 0.034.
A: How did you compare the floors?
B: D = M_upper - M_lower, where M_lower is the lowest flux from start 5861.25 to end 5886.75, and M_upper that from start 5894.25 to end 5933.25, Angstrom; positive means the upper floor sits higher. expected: -2.0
